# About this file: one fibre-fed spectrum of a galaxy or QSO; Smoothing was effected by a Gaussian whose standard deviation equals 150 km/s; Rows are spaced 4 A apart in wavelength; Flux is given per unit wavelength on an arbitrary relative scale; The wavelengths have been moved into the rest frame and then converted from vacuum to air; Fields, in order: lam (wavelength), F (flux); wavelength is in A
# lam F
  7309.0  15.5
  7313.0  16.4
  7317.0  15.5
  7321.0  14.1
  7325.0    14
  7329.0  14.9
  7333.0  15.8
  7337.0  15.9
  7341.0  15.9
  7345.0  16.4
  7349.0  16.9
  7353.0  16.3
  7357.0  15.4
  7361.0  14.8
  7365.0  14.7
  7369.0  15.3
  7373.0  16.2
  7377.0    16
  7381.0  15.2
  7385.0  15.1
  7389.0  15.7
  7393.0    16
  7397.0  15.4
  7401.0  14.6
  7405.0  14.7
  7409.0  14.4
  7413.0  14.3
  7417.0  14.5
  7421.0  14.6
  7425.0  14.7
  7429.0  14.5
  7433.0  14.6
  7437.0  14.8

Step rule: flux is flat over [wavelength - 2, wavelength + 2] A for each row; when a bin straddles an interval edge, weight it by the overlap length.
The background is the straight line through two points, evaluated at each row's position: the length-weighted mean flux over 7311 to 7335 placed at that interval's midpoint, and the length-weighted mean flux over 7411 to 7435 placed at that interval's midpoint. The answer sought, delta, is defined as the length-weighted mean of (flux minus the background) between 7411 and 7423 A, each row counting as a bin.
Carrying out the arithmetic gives -0.1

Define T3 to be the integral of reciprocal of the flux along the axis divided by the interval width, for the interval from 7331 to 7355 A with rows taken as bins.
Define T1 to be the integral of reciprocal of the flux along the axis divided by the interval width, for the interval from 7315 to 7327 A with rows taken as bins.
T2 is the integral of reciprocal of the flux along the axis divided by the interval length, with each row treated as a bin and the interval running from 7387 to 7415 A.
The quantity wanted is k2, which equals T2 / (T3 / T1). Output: 0.074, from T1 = 0.069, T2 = 0.0667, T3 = 0.062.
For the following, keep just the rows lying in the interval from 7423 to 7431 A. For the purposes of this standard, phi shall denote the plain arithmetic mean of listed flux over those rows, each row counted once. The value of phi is 14.60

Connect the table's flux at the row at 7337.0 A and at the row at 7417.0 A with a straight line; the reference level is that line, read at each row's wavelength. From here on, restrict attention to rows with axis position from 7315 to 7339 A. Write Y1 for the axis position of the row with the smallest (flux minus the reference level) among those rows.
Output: 7325.0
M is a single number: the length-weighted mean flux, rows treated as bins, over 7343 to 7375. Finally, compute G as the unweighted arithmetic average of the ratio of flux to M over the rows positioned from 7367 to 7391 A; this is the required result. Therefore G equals 0.99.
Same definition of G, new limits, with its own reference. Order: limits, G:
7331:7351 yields 1.03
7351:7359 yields 1.01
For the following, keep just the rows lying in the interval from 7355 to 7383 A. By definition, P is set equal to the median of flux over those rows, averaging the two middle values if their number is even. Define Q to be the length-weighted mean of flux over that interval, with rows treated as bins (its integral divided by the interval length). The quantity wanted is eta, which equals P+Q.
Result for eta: 30.7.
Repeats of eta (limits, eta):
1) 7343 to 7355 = 32.9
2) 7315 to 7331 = 29.1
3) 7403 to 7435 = 29.1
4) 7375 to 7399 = 31.1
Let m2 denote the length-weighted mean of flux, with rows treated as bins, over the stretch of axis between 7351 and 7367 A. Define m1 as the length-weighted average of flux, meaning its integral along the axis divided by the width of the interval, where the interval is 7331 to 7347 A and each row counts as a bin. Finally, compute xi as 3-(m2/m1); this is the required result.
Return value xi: 2.04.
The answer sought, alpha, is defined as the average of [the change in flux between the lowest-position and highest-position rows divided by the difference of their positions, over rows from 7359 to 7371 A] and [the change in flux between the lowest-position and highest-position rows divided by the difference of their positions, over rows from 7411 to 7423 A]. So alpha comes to 0.05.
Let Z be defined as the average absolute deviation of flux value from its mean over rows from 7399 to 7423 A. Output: 0.12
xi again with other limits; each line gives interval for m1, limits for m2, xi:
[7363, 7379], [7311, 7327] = 2.04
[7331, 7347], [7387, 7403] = 2.04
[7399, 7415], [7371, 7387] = 1.92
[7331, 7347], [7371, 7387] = 2.02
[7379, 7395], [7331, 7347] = 1.97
